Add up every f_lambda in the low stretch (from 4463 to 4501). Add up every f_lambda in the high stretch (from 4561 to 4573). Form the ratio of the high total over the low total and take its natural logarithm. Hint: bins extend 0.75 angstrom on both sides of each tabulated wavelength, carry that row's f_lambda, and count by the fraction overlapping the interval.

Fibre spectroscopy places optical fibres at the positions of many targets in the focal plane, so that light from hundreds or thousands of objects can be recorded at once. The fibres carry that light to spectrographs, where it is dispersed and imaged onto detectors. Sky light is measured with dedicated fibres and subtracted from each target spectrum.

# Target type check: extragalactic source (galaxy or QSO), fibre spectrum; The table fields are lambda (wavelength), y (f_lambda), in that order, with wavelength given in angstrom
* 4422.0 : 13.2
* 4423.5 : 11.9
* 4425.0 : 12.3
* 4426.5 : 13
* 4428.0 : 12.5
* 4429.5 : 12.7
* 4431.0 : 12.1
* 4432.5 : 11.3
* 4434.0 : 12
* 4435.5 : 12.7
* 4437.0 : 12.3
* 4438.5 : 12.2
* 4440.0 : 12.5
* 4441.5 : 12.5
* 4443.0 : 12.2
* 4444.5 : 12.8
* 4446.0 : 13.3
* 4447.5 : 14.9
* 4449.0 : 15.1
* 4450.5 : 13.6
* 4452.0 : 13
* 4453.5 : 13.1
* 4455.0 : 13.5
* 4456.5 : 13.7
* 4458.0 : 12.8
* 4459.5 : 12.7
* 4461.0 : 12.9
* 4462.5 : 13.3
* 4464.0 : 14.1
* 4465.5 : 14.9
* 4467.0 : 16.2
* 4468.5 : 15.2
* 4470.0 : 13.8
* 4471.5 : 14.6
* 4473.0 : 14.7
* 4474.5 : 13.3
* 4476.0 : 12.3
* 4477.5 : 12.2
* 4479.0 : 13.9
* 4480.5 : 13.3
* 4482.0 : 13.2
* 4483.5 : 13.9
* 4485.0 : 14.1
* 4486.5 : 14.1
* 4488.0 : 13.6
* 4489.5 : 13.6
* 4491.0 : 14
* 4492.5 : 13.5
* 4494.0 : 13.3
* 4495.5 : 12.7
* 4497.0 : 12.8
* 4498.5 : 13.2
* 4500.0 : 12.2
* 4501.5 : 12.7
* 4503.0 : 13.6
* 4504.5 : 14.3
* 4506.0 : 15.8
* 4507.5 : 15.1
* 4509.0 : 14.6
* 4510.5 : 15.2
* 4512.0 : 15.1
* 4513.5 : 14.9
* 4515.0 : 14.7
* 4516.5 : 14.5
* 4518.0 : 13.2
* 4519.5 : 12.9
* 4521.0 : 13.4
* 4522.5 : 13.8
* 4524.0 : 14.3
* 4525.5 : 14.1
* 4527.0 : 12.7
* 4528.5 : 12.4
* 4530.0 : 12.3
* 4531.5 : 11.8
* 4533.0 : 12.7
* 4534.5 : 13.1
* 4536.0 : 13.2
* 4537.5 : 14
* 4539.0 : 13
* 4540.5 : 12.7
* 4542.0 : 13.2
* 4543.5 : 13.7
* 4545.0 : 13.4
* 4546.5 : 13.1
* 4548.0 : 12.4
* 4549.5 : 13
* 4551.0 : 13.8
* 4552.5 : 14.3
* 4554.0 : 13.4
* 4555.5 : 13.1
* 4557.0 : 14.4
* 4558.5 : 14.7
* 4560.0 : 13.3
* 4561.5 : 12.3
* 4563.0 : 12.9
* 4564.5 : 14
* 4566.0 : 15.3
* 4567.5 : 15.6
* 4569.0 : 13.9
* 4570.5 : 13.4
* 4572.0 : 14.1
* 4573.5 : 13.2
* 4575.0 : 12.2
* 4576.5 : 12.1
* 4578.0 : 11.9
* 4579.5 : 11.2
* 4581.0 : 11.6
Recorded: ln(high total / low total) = -1.1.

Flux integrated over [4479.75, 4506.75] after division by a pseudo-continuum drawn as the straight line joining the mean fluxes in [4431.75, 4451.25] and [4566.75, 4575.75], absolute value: 27.7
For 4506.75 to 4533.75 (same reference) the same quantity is 27.7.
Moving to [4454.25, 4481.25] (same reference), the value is 28.4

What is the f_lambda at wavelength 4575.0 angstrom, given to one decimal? 12.2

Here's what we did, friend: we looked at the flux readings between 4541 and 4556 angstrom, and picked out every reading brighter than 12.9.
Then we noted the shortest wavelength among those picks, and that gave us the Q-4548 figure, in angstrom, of 4542.0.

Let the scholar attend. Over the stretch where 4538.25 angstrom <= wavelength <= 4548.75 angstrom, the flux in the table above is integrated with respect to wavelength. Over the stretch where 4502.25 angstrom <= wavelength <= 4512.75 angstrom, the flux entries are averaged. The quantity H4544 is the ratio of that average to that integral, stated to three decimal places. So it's 0.108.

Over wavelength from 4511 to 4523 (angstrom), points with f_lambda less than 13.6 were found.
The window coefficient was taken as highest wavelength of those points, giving 4521.0 angstrom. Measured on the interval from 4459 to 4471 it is 4462.5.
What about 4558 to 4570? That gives 4563.0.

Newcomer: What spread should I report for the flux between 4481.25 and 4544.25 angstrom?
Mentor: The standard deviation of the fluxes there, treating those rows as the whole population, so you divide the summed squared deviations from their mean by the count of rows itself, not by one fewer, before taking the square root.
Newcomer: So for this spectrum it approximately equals 0.90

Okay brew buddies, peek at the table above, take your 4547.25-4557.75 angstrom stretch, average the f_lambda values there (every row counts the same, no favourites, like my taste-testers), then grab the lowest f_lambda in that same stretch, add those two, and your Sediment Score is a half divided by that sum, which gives 0.0193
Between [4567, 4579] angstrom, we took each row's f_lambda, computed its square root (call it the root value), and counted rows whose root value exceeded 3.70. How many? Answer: 3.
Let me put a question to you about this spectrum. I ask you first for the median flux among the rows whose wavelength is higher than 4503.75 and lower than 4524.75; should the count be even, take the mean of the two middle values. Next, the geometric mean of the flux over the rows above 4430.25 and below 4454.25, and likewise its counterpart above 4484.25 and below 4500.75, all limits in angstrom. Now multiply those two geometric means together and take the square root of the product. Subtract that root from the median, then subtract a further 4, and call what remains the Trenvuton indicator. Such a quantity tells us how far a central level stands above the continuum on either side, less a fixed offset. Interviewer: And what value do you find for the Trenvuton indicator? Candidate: -2.5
